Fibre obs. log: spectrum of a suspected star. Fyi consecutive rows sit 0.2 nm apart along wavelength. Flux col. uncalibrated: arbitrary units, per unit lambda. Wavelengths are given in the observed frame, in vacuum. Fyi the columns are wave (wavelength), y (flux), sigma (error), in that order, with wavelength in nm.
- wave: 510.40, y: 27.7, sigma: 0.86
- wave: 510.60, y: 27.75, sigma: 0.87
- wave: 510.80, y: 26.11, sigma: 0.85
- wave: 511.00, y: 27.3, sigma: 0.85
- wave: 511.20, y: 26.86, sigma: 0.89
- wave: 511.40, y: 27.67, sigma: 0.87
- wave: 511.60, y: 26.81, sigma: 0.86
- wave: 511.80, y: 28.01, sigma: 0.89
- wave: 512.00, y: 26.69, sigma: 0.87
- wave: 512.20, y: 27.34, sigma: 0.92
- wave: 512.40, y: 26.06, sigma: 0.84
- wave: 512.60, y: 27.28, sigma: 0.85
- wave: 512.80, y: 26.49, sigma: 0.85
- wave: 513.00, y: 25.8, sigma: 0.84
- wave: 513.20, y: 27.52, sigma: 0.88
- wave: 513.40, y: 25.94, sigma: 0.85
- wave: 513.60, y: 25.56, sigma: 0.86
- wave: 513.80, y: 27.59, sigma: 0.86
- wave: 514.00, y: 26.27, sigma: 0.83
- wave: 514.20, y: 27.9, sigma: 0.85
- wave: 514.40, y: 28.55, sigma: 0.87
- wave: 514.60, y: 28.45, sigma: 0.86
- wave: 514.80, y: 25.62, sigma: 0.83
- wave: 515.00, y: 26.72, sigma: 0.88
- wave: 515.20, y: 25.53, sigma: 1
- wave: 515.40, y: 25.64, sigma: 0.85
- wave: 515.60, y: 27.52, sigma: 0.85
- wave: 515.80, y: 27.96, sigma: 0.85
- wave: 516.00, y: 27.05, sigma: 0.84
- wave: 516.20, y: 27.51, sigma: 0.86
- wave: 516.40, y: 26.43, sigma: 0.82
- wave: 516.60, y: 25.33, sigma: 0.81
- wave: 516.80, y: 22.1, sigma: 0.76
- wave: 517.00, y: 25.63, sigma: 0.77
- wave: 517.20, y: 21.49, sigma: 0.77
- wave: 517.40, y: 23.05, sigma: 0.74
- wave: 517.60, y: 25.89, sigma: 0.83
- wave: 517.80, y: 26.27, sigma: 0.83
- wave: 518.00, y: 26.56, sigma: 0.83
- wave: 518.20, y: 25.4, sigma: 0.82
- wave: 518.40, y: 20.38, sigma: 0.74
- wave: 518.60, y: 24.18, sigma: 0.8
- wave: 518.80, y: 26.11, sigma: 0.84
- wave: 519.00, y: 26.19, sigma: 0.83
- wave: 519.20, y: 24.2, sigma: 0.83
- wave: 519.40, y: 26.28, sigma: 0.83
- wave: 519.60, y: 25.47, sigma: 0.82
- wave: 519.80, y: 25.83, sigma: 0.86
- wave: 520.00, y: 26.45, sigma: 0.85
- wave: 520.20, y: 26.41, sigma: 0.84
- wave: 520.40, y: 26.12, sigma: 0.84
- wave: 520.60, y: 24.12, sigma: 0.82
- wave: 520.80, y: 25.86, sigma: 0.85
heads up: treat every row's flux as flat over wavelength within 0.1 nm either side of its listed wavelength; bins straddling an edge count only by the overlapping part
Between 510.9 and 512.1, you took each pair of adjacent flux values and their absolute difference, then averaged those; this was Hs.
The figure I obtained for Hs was 0.93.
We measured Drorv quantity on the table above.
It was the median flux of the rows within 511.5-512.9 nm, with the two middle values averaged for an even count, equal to 26.8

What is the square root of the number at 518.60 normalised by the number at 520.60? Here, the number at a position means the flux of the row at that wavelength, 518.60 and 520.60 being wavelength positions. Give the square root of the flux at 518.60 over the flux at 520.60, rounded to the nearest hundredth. 1.00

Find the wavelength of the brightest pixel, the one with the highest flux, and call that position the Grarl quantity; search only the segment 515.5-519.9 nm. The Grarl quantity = 515.80 nm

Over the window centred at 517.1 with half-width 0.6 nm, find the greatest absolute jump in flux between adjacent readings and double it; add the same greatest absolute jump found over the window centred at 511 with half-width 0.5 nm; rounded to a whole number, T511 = 10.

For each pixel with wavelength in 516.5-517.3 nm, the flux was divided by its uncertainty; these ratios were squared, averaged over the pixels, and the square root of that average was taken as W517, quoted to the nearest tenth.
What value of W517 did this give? 30.5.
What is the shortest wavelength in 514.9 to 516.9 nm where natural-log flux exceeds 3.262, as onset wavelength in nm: 515.00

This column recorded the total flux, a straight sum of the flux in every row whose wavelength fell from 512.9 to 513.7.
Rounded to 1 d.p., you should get 104.8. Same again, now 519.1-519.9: 101.8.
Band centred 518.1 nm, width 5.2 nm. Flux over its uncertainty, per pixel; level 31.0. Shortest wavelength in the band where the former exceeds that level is 515.60 nm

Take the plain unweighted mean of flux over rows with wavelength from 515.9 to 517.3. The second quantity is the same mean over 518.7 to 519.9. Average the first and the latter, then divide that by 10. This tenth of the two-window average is 2.538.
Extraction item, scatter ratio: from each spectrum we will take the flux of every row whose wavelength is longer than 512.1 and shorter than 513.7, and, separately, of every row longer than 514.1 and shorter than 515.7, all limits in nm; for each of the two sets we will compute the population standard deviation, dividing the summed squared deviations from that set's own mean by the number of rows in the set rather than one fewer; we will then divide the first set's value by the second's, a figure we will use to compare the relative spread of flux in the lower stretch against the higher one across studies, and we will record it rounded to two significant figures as 0.60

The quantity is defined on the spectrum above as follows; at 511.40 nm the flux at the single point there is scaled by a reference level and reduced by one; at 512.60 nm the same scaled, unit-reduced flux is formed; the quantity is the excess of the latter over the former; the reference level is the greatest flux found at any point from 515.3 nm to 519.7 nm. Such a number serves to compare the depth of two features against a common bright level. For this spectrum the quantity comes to -0.01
